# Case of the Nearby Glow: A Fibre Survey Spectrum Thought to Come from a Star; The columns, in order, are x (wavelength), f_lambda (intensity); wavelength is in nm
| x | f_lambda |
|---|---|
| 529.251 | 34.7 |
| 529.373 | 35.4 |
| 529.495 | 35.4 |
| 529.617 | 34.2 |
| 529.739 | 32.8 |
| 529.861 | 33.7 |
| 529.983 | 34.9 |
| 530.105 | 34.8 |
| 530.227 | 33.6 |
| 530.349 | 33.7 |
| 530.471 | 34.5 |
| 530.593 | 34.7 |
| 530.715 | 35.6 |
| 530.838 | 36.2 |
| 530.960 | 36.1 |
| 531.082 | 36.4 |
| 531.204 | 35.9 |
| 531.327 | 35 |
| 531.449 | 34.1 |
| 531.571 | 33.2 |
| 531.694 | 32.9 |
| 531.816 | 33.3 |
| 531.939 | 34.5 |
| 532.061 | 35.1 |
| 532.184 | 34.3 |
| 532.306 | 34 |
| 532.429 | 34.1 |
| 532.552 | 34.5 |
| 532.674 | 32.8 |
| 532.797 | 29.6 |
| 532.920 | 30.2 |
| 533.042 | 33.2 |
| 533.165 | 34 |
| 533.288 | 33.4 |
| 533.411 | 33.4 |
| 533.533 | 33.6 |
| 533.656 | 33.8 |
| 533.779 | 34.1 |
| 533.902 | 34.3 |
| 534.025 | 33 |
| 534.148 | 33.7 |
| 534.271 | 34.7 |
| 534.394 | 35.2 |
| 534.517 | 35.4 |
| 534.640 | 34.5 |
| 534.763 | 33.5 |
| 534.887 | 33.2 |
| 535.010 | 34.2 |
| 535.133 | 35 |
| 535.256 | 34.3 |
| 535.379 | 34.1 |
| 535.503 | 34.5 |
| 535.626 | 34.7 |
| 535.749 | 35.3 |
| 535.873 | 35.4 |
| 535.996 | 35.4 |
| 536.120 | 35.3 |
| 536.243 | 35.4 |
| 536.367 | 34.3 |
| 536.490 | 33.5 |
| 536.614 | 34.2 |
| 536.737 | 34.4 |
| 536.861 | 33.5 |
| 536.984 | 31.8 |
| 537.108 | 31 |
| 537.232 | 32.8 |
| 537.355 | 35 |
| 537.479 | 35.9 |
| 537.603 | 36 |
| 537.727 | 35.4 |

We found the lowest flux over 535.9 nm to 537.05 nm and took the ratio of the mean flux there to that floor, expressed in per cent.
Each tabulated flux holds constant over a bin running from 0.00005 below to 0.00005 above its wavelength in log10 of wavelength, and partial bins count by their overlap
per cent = 108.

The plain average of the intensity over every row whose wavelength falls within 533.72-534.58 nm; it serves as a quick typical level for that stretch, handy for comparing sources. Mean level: 34.3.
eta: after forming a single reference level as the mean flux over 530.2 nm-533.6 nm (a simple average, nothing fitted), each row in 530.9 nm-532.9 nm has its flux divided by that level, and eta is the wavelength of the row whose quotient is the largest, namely 531.082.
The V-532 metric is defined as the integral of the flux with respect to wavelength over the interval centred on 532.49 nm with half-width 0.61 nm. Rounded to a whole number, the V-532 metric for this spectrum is 41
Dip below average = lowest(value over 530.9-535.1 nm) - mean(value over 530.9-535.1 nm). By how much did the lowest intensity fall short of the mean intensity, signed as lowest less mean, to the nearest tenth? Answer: -4.3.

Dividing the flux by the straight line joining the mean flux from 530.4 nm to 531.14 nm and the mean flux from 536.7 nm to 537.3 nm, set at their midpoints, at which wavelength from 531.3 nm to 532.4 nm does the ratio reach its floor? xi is 531.694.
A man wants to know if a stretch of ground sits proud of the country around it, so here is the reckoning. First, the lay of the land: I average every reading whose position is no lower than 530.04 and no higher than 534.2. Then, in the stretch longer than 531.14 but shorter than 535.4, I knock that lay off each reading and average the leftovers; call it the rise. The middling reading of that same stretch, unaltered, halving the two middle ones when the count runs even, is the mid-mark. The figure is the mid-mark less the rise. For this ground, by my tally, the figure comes 34.26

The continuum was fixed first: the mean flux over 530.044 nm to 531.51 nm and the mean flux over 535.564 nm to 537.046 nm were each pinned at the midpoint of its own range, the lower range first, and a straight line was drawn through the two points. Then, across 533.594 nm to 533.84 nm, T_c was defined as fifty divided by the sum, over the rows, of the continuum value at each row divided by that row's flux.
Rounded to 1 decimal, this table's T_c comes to 24.4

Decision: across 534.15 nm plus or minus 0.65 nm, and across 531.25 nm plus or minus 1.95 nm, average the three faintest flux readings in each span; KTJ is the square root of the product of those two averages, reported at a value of 32.1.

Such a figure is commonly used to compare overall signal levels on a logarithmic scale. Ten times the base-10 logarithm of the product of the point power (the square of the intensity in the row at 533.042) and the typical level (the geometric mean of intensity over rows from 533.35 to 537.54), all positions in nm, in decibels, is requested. 45.8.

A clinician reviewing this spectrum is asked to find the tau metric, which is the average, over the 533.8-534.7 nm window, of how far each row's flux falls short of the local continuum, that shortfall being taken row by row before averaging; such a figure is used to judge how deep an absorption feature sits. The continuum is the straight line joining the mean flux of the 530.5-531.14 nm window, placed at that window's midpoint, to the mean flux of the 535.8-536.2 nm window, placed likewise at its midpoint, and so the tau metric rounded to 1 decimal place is 1.1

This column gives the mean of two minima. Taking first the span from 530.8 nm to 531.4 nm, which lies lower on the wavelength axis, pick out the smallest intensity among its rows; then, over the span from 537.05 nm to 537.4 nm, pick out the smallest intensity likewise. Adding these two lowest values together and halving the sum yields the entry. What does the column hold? 33.0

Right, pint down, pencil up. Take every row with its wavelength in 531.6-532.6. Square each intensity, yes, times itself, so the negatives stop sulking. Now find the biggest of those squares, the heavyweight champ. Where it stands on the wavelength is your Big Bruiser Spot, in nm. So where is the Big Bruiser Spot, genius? 532.061 nm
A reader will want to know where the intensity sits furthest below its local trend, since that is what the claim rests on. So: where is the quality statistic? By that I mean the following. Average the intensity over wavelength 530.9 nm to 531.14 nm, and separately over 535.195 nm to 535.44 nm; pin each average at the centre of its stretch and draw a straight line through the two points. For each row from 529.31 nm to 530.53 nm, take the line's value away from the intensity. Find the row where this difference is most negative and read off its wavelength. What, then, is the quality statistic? 529.739 nm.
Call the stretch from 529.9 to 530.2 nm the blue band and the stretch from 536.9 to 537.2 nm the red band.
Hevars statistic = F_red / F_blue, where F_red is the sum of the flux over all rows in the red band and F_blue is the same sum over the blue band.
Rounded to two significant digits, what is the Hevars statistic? 0.90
